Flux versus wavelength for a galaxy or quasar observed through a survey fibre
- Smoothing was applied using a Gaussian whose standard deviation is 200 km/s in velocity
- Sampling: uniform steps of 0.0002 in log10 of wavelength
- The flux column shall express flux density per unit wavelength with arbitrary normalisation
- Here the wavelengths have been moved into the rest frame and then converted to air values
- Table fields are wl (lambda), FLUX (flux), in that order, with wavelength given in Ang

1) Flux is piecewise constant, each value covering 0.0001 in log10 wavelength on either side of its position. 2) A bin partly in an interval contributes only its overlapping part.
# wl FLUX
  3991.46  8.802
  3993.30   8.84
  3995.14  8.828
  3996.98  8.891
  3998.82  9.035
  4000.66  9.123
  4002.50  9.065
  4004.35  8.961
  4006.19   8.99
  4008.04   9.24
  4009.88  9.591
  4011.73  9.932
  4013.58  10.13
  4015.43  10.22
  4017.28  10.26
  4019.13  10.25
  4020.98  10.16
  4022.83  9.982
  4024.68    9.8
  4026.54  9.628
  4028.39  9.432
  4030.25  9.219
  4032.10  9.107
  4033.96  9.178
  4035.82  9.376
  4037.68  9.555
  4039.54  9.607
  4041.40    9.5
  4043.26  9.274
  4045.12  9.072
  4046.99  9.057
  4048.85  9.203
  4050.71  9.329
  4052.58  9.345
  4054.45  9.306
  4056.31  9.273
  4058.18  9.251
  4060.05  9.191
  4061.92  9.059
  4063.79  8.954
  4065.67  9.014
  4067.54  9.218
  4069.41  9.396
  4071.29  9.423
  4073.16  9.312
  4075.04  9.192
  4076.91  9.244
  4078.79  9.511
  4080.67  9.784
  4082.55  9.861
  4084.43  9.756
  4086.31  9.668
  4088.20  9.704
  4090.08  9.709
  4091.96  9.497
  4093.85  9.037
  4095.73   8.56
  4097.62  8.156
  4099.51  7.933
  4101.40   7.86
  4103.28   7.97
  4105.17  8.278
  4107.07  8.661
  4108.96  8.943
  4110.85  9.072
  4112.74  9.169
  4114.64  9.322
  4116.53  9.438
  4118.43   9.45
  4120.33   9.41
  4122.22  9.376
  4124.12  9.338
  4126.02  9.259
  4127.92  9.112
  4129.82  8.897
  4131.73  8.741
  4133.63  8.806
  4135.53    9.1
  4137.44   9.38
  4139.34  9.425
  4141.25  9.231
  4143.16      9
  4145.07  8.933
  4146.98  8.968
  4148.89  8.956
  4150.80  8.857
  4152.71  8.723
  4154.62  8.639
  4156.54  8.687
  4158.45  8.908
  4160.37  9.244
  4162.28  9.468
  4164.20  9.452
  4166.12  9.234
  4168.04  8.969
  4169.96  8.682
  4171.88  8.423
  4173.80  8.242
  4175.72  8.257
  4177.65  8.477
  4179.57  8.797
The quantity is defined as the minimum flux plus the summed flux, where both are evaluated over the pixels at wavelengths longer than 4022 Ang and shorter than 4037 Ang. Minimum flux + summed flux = 85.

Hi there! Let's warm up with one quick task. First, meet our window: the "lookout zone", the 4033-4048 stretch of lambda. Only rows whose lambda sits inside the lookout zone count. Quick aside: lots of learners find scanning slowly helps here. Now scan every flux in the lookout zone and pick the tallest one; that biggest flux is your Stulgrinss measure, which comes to 9.607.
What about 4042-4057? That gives 9.345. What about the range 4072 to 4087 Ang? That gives 9.861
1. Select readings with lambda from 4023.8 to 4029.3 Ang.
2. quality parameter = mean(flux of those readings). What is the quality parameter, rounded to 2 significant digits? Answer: 9.6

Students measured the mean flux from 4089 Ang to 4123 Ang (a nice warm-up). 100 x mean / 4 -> 222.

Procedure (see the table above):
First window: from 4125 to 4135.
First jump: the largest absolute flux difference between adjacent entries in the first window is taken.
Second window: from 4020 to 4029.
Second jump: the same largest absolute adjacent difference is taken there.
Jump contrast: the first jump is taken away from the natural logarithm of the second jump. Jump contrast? -1.8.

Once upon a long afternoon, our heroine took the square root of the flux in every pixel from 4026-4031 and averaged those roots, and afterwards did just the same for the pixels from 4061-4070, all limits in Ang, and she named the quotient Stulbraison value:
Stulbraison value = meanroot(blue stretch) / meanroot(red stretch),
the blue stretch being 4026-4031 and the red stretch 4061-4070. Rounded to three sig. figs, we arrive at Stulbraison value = 1.02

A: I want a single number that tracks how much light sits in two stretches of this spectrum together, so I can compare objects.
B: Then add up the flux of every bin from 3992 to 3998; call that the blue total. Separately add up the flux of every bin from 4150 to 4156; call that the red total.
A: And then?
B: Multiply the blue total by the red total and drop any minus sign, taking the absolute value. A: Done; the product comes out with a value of 696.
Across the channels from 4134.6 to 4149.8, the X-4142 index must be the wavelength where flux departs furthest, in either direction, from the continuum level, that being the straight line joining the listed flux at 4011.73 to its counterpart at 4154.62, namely 4139.34 Ang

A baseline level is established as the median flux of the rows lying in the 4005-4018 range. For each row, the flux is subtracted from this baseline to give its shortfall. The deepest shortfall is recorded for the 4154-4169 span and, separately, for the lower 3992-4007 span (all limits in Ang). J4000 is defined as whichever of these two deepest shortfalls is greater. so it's 1.3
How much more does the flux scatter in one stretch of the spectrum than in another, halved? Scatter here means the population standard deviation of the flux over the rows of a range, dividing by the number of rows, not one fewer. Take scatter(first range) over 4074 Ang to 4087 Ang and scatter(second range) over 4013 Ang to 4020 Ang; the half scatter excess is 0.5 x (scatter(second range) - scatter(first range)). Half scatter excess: -0.10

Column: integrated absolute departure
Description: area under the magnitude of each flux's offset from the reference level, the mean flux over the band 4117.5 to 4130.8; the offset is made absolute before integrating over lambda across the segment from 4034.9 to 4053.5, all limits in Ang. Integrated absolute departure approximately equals 3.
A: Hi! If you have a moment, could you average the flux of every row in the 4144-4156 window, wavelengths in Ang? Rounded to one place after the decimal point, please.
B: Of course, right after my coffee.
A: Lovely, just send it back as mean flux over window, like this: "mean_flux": 8.8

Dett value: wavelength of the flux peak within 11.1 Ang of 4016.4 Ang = 4017.28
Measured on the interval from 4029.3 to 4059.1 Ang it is 4039.54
